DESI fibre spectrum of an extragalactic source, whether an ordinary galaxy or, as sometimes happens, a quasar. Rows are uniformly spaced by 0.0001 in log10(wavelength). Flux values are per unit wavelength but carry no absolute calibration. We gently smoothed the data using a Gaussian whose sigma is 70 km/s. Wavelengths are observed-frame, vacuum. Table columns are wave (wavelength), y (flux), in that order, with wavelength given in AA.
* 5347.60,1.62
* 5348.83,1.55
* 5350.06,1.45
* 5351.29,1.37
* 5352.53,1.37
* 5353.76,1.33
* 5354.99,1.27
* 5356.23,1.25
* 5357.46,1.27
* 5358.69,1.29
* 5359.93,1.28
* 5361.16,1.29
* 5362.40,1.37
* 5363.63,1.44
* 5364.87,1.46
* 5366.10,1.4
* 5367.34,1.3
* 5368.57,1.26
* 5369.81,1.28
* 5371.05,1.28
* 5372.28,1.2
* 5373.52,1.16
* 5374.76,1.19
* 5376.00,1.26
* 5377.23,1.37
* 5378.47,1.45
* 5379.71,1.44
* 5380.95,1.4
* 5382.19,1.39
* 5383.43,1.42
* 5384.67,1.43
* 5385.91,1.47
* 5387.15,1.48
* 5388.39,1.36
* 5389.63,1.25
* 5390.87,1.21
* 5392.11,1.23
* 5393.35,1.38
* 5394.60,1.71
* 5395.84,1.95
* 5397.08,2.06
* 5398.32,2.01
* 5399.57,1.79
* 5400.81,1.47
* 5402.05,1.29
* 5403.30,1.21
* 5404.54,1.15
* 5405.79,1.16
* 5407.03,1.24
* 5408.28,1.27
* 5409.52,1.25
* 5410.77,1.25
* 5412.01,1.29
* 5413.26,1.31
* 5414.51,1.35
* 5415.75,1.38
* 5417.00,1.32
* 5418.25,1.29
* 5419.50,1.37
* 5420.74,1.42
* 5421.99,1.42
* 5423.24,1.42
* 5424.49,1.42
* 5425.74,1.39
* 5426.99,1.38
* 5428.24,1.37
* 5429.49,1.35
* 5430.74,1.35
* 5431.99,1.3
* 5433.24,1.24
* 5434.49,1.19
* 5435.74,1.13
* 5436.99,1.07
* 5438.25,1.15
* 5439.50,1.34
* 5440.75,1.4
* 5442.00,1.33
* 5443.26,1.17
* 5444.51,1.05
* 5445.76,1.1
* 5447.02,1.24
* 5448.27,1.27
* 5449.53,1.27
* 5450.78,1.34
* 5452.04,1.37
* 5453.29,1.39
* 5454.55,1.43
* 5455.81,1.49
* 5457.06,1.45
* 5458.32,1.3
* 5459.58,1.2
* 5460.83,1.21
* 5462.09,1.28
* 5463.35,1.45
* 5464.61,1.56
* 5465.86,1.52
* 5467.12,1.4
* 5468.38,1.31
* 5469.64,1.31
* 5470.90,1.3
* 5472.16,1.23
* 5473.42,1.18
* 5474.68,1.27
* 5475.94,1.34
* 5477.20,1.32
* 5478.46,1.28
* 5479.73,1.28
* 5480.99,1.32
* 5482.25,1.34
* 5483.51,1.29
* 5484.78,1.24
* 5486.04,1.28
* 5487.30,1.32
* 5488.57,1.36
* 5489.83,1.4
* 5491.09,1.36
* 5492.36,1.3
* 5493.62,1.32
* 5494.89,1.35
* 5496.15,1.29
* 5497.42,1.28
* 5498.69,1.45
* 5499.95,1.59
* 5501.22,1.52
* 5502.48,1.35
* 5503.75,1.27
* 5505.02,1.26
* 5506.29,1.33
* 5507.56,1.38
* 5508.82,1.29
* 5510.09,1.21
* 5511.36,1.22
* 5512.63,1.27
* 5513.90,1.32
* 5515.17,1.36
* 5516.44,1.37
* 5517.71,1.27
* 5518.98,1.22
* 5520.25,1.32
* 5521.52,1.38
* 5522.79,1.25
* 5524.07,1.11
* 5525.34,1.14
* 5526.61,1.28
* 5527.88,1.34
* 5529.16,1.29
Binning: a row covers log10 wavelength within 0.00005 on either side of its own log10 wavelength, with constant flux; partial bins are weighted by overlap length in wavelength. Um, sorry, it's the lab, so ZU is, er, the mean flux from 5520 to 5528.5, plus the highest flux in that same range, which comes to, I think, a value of 2.64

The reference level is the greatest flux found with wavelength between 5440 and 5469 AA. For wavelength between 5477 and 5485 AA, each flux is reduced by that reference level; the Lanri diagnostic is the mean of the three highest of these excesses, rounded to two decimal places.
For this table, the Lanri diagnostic -0.23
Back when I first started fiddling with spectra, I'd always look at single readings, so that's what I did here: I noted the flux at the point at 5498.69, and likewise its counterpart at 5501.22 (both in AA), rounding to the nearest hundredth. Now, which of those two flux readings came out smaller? 1.45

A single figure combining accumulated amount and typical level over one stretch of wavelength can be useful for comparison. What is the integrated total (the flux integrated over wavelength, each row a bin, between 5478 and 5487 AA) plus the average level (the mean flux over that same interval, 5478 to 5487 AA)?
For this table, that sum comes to 13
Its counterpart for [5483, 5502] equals 27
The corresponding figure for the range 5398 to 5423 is 35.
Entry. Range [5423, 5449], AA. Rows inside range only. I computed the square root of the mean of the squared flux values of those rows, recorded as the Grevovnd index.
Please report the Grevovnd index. 1.27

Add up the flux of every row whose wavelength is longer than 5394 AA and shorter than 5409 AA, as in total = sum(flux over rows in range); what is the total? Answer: 18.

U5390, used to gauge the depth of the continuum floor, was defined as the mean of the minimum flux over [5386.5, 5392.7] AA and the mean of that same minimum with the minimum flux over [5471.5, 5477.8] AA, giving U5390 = 1.20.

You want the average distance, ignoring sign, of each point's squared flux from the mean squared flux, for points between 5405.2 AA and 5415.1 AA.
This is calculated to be 0.101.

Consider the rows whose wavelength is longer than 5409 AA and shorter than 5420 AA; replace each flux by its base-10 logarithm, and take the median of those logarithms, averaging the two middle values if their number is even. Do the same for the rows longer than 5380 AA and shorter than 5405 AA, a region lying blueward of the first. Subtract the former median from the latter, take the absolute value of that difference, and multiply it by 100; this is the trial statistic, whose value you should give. 3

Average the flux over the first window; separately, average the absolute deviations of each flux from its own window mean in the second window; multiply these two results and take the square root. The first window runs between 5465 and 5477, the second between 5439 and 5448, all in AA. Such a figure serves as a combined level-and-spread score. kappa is 0.38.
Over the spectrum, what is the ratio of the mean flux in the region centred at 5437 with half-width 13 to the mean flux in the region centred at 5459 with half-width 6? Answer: 0.92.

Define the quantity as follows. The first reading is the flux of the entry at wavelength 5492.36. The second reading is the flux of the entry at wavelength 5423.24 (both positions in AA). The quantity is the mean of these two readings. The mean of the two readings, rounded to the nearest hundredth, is 1.36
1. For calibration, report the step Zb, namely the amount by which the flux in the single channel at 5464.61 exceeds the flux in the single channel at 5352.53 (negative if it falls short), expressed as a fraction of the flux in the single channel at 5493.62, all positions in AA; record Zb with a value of 0.14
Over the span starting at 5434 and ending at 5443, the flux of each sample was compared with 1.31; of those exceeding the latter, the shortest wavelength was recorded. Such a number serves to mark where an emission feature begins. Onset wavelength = 5439.50 AA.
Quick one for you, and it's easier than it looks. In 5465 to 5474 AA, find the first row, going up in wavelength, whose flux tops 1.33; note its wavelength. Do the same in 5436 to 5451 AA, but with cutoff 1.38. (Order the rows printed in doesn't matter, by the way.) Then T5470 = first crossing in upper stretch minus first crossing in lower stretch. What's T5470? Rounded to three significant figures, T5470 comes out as 25.1 AA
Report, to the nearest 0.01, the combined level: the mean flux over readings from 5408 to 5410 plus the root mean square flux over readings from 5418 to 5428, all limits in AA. 2.65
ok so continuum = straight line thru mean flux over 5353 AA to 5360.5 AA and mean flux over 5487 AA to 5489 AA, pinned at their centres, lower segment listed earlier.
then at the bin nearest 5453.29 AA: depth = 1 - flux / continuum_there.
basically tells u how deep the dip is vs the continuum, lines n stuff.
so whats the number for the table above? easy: -0.05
